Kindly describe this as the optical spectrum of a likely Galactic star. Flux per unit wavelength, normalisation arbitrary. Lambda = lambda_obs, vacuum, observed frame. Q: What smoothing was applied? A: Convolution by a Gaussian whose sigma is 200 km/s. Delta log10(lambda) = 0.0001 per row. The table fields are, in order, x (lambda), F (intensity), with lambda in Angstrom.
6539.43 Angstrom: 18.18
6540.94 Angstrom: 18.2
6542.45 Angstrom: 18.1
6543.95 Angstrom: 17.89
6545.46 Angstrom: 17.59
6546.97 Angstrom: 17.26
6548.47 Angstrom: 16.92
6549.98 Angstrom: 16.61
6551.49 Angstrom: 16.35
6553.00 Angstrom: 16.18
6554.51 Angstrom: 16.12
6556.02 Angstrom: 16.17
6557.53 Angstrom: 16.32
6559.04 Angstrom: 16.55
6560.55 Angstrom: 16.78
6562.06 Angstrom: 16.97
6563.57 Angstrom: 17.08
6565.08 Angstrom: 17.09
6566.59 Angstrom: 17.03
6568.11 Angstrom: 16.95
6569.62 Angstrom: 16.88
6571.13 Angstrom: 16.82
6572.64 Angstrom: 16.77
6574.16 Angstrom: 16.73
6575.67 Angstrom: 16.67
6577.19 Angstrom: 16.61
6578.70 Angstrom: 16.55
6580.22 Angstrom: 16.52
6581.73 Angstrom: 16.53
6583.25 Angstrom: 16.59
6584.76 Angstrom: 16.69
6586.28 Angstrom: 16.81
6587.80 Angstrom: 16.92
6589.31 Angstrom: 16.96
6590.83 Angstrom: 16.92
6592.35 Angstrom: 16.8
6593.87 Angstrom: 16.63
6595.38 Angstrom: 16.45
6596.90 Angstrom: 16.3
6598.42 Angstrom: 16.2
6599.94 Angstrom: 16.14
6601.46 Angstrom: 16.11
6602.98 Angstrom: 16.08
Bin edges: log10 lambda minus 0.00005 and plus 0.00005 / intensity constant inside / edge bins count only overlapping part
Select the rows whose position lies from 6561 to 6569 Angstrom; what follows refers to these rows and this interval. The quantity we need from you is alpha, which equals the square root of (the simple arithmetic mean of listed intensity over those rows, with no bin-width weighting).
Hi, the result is 4.13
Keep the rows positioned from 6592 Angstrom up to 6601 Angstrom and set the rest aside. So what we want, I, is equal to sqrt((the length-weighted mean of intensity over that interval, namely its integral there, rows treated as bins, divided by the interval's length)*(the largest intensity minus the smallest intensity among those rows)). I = 3.3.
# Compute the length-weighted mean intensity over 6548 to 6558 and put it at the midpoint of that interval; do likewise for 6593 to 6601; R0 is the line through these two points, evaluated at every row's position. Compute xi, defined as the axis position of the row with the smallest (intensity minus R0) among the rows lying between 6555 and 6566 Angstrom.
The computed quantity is 6556.02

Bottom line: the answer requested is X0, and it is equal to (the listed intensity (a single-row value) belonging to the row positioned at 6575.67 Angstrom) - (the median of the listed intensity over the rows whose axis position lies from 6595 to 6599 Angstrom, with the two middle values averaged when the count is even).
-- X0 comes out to 0.37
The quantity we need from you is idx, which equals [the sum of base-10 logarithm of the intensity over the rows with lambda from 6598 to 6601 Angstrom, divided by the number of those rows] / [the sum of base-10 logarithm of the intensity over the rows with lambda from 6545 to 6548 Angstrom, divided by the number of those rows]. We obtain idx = 0.97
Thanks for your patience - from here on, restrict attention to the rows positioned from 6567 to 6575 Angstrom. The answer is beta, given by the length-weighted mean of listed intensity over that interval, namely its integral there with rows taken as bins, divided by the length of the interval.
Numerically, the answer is 16.8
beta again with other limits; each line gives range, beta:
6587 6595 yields 16.8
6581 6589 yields 16.7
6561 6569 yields 17.0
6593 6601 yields 16.3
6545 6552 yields 16.9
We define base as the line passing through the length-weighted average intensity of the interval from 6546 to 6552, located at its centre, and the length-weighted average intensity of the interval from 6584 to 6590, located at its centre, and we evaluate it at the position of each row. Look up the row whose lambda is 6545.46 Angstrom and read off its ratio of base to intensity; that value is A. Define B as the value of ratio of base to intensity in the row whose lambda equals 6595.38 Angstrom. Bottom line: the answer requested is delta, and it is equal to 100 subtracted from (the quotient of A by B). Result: -99.07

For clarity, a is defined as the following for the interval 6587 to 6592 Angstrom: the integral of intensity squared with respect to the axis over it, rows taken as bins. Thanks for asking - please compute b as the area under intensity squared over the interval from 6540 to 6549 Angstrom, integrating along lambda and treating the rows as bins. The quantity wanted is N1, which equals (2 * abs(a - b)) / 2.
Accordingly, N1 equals 1387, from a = 1431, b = 2818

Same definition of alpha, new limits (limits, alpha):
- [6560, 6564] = 4.12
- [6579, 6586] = 4.07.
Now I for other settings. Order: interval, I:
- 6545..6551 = 4.1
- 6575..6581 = 1.6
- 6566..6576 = 2.5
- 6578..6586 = 1.7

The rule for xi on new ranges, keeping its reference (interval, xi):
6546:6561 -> 6554.51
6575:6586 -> 6580.22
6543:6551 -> 6549.98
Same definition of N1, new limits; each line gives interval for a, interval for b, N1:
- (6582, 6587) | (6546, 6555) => 1094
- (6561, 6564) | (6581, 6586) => 514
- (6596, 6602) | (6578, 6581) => 753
